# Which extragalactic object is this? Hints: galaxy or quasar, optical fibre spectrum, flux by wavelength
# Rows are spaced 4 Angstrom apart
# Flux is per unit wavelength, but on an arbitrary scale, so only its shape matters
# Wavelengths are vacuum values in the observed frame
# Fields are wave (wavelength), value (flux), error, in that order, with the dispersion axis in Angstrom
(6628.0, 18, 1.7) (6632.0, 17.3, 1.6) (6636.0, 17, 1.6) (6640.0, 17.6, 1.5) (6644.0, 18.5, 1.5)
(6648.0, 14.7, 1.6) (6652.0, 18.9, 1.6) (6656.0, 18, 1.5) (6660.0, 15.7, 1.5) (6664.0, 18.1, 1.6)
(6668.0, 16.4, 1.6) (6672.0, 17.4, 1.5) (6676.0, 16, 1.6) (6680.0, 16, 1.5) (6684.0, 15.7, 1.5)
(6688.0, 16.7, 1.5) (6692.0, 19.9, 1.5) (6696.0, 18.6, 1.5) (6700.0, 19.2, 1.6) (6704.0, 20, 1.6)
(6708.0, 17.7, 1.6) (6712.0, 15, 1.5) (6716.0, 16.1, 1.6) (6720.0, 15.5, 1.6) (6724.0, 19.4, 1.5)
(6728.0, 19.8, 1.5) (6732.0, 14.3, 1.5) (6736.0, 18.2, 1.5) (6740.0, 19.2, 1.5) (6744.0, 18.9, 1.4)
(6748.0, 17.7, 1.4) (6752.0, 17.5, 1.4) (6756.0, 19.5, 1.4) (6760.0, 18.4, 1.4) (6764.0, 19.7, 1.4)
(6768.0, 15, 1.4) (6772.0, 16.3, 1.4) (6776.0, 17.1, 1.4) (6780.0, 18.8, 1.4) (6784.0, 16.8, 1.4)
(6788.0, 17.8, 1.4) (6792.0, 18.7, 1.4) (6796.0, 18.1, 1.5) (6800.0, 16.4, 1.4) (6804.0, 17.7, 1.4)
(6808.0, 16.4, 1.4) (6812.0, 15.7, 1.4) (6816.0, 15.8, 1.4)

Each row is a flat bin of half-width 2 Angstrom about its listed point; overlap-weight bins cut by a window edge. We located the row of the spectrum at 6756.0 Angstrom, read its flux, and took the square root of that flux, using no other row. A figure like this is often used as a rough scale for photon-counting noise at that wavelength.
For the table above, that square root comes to 4.42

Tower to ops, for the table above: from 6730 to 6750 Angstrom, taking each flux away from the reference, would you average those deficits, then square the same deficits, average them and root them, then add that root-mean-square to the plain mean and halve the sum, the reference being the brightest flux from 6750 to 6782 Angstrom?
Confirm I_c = 2.4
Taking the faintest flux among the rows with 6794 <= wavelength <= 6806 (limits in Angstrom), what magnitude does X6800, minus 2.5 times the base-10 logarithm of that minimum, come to -3.04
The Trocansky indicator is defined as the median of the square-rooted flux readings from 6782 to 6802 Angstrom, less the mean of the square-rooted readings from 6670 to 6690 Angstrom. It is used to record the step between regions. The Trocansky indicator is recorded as 0.17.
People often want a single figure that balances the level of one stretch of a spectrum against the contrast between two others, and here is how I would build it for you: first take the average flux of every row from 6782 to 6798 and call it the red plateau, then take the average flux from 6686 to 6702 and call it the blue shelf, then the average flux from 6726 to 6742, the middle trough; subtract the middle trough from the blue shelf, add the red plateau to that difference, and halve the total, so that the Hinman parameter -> 9.3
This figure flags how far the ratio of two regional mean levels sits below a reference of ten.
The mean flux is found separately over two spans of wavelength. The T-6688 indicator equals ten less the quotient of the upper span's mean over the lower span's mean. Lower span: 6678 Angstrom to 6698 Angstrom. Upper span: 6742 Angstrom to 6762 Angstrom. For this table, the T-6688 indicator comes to 8.94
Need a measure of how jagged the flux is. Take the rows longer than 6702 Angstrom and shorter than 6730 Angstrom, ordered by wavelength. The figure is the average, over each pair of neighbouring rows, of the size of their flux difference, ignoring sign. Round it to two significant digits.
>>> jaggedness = 1.8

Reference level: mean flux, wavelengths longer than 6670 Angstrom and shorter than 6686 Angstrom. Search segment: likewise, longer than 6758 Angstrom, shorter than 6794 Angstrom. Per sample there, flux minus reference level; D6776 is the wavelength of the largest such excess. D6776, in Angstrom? 6764.0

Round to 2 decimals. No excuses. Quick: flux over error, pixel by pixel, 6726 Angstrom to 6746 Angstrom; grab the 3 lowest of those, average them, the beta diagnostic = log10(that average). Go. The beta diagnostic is 1.06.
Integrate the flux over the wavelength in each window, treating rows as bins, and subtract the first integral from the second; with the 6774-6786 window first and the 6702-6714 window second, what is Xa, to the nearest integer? 0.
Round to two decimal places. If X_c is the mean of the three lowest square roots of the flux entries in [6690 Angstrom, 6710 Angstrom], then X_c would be 4.30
